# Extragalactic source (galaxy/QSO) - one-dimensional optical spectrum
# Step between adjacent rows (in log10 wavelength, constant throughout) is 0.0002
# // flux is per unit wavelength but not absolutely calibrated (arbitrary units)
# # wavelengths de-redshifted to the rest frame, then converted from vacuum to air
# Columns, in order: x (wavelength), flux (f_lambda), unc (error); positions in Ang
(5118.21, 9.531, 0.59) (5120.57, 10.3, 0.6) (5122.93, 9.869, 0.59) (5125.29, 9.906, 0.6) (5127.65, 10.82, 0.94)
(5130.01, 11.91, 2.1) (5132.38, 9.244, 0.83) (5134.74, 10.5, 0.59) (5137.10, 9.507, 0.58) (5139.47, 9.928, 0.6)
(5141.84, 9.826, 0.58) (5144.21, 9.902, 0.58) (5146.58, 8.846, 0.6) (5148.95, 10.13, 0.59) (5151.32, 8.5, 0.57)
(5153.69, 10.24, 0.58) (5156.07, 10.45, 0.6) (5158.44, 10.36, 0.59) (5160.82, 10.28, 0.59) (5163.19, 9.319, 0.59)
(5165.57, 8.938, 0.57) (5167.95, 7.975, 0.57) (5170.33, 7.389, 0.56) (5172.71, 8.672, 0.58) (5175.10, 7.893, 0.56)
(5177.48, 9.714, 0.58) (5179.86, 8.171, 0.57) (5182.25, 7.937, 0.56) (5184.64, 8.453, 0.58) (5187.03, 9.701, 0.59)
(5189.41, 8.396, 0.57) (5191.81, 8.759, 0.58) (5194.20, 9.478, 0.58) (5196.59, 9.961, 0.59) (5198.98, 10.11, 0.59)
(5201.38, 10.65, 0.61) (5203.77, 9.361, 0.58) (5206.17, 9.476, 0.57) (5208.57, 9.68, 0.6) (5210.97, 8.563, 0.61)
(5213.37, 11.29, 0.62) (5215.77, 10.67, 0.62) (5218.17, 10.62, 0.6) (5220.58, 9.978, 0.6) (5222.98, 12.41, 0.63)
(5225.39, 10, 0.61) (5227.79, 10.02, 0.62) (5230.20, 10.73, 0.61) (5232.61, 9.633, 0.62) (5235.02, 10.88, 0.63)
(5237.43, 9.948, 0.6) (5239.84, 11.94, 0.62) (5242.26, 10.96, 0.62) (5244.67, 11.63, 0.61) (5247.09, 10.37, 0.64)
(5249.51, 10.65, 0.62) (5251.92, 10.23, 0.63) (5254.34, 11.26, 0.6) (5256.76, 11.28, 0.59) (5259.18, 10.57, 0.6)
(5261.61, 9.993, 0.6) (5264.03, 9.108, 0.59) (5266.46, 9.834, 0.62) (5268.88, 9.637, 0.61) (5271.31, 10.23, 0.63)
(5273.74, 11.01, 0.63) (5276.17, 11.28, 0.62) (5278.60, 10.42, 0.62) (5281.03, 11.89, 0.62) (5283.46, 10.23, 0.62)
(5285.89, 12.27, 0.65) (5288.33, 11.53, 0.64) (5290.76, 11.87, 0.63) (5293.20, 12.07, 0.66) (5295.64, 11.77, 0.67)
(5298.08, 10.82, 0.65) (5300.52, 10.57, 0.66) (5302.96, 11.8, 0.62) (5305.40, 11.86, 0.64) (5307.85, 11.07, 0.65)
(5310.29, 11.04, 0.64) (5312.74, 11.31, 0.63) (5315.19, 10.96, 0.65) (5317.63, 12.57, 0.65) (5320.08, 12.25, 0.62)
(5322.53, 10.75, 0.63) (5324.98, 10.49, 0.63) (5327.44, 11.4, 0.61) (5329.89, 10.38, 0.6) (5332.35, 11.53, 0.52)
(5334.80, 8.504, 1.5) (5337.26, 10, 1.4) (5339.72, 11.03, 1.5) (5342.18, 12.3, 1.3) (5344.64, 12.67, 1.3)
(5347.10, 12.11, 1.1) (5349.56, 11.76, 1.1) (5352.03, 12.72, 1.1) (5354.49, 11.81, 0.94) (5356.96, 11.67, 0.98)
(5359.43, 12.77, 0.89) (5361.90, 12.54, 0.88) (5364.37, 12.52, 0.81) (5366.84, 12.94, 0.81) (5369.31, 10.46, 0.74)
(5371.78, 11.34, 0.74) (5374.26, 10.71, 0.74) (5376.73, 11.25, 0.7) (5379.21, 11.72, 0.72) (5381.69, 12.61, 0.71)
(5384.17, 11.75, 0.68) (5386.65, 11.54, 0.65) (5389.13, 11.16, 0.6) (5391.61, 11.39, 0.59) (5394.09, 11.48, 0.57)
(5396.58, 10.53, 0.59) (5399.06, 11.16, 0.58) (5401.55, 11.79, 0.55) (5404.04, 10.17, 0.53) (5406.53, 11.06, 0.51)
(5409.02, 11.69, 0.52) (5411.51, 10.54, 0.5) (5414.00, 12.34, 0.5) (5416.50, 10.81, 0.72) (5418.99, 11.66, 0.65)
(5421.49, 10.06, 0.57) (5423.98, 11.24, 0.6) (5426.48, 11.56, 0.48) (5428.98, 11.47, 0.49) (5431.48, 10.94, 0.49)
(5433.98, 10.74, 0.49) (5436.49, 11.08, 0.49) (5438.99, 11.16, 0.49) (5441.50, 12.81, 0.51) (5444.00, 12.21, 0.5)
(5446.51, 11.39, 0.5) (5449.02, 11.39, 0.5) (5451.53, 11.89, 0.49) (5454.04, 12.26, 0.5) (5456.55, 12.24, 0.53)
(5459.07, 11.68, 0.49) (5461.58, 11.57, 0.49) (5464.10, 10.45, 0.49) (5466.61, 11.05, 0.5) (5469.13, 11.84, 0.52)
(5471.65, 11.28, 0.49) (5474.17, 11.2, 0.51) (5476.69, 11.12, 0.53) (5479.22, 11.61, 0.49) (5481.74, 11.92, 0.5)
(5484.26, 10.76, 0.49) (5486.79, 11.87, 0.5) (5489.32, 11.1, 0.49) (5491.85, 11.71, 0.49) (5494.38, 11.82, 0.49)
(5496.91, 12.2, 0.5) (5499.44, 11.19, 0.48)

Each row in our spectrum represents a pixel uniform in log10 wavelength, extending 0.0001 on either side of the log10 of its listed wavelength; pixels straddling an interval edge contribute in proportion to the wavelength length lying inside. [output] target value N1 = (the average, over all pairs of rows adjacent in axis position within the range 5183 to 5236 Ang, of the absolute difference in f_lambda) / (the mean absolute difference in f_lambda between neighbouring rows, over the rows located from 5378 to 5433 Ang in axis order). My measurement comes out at 1.14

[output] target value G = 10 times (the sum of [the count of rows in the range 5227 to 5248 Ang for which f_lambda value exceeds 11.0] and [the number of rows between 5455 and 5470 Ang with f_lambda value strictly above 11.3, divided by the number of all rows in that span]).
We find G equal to 27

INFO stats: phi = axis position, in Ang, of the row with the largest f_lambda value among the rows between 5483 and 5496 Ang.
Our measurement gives 5486.79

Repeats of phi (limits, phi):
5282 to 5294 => 5285.89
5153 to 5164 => 5156.07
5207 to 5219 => 5213.37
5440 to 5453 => 5441.50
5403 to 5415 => 5414.00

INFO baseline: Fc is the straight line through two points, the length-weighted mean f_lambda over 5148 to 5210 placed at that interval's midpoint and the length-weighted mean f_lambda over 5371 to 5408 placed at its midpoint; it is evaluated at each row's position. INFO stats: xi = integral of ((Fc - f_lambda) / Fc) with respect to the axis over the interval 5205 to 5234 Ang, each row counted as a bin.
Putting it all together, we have -1.9 Ang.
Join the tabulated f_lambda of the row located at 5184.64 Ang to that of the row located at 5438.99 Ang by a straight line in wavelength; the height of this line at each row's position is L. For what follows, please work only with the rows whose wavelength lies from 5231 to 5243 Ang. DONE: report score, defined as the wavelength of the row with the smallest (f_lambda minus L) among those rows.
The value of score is 5232.61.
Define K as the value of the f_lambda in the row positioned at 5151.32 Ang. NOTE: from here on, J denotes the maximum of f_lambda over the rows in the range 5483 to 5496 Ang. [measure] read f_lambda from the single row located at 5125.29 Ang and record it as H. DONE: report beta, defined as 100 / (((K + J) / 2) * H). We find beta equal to 0.99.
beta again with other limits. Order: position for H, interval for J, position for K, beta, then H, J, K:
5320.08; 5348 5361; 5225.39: 0.72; 12.25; 12.77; 10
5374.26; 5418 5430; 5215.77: 0.84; 10.71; 11.66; 10.67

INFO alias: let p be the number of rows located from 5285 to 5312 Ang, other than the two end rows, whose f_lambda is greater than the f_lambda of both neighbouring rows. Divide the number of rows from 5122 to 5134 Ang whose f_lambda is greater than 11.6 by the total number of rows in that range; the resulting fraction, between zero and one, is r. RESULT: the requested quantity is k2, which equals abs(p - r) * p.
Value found 3.6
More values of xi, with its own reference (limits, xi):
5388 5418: 0.7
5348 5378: -2.3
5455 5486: 1.8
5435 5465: 0.6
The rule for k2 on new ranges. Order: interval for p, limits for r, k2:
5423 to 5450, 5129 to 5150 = 3.8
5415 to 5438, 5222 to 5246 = 3.4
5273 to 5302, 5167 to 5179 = 16.0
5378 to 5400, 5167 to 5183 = 4.0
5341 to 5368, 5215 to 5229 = 8.5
